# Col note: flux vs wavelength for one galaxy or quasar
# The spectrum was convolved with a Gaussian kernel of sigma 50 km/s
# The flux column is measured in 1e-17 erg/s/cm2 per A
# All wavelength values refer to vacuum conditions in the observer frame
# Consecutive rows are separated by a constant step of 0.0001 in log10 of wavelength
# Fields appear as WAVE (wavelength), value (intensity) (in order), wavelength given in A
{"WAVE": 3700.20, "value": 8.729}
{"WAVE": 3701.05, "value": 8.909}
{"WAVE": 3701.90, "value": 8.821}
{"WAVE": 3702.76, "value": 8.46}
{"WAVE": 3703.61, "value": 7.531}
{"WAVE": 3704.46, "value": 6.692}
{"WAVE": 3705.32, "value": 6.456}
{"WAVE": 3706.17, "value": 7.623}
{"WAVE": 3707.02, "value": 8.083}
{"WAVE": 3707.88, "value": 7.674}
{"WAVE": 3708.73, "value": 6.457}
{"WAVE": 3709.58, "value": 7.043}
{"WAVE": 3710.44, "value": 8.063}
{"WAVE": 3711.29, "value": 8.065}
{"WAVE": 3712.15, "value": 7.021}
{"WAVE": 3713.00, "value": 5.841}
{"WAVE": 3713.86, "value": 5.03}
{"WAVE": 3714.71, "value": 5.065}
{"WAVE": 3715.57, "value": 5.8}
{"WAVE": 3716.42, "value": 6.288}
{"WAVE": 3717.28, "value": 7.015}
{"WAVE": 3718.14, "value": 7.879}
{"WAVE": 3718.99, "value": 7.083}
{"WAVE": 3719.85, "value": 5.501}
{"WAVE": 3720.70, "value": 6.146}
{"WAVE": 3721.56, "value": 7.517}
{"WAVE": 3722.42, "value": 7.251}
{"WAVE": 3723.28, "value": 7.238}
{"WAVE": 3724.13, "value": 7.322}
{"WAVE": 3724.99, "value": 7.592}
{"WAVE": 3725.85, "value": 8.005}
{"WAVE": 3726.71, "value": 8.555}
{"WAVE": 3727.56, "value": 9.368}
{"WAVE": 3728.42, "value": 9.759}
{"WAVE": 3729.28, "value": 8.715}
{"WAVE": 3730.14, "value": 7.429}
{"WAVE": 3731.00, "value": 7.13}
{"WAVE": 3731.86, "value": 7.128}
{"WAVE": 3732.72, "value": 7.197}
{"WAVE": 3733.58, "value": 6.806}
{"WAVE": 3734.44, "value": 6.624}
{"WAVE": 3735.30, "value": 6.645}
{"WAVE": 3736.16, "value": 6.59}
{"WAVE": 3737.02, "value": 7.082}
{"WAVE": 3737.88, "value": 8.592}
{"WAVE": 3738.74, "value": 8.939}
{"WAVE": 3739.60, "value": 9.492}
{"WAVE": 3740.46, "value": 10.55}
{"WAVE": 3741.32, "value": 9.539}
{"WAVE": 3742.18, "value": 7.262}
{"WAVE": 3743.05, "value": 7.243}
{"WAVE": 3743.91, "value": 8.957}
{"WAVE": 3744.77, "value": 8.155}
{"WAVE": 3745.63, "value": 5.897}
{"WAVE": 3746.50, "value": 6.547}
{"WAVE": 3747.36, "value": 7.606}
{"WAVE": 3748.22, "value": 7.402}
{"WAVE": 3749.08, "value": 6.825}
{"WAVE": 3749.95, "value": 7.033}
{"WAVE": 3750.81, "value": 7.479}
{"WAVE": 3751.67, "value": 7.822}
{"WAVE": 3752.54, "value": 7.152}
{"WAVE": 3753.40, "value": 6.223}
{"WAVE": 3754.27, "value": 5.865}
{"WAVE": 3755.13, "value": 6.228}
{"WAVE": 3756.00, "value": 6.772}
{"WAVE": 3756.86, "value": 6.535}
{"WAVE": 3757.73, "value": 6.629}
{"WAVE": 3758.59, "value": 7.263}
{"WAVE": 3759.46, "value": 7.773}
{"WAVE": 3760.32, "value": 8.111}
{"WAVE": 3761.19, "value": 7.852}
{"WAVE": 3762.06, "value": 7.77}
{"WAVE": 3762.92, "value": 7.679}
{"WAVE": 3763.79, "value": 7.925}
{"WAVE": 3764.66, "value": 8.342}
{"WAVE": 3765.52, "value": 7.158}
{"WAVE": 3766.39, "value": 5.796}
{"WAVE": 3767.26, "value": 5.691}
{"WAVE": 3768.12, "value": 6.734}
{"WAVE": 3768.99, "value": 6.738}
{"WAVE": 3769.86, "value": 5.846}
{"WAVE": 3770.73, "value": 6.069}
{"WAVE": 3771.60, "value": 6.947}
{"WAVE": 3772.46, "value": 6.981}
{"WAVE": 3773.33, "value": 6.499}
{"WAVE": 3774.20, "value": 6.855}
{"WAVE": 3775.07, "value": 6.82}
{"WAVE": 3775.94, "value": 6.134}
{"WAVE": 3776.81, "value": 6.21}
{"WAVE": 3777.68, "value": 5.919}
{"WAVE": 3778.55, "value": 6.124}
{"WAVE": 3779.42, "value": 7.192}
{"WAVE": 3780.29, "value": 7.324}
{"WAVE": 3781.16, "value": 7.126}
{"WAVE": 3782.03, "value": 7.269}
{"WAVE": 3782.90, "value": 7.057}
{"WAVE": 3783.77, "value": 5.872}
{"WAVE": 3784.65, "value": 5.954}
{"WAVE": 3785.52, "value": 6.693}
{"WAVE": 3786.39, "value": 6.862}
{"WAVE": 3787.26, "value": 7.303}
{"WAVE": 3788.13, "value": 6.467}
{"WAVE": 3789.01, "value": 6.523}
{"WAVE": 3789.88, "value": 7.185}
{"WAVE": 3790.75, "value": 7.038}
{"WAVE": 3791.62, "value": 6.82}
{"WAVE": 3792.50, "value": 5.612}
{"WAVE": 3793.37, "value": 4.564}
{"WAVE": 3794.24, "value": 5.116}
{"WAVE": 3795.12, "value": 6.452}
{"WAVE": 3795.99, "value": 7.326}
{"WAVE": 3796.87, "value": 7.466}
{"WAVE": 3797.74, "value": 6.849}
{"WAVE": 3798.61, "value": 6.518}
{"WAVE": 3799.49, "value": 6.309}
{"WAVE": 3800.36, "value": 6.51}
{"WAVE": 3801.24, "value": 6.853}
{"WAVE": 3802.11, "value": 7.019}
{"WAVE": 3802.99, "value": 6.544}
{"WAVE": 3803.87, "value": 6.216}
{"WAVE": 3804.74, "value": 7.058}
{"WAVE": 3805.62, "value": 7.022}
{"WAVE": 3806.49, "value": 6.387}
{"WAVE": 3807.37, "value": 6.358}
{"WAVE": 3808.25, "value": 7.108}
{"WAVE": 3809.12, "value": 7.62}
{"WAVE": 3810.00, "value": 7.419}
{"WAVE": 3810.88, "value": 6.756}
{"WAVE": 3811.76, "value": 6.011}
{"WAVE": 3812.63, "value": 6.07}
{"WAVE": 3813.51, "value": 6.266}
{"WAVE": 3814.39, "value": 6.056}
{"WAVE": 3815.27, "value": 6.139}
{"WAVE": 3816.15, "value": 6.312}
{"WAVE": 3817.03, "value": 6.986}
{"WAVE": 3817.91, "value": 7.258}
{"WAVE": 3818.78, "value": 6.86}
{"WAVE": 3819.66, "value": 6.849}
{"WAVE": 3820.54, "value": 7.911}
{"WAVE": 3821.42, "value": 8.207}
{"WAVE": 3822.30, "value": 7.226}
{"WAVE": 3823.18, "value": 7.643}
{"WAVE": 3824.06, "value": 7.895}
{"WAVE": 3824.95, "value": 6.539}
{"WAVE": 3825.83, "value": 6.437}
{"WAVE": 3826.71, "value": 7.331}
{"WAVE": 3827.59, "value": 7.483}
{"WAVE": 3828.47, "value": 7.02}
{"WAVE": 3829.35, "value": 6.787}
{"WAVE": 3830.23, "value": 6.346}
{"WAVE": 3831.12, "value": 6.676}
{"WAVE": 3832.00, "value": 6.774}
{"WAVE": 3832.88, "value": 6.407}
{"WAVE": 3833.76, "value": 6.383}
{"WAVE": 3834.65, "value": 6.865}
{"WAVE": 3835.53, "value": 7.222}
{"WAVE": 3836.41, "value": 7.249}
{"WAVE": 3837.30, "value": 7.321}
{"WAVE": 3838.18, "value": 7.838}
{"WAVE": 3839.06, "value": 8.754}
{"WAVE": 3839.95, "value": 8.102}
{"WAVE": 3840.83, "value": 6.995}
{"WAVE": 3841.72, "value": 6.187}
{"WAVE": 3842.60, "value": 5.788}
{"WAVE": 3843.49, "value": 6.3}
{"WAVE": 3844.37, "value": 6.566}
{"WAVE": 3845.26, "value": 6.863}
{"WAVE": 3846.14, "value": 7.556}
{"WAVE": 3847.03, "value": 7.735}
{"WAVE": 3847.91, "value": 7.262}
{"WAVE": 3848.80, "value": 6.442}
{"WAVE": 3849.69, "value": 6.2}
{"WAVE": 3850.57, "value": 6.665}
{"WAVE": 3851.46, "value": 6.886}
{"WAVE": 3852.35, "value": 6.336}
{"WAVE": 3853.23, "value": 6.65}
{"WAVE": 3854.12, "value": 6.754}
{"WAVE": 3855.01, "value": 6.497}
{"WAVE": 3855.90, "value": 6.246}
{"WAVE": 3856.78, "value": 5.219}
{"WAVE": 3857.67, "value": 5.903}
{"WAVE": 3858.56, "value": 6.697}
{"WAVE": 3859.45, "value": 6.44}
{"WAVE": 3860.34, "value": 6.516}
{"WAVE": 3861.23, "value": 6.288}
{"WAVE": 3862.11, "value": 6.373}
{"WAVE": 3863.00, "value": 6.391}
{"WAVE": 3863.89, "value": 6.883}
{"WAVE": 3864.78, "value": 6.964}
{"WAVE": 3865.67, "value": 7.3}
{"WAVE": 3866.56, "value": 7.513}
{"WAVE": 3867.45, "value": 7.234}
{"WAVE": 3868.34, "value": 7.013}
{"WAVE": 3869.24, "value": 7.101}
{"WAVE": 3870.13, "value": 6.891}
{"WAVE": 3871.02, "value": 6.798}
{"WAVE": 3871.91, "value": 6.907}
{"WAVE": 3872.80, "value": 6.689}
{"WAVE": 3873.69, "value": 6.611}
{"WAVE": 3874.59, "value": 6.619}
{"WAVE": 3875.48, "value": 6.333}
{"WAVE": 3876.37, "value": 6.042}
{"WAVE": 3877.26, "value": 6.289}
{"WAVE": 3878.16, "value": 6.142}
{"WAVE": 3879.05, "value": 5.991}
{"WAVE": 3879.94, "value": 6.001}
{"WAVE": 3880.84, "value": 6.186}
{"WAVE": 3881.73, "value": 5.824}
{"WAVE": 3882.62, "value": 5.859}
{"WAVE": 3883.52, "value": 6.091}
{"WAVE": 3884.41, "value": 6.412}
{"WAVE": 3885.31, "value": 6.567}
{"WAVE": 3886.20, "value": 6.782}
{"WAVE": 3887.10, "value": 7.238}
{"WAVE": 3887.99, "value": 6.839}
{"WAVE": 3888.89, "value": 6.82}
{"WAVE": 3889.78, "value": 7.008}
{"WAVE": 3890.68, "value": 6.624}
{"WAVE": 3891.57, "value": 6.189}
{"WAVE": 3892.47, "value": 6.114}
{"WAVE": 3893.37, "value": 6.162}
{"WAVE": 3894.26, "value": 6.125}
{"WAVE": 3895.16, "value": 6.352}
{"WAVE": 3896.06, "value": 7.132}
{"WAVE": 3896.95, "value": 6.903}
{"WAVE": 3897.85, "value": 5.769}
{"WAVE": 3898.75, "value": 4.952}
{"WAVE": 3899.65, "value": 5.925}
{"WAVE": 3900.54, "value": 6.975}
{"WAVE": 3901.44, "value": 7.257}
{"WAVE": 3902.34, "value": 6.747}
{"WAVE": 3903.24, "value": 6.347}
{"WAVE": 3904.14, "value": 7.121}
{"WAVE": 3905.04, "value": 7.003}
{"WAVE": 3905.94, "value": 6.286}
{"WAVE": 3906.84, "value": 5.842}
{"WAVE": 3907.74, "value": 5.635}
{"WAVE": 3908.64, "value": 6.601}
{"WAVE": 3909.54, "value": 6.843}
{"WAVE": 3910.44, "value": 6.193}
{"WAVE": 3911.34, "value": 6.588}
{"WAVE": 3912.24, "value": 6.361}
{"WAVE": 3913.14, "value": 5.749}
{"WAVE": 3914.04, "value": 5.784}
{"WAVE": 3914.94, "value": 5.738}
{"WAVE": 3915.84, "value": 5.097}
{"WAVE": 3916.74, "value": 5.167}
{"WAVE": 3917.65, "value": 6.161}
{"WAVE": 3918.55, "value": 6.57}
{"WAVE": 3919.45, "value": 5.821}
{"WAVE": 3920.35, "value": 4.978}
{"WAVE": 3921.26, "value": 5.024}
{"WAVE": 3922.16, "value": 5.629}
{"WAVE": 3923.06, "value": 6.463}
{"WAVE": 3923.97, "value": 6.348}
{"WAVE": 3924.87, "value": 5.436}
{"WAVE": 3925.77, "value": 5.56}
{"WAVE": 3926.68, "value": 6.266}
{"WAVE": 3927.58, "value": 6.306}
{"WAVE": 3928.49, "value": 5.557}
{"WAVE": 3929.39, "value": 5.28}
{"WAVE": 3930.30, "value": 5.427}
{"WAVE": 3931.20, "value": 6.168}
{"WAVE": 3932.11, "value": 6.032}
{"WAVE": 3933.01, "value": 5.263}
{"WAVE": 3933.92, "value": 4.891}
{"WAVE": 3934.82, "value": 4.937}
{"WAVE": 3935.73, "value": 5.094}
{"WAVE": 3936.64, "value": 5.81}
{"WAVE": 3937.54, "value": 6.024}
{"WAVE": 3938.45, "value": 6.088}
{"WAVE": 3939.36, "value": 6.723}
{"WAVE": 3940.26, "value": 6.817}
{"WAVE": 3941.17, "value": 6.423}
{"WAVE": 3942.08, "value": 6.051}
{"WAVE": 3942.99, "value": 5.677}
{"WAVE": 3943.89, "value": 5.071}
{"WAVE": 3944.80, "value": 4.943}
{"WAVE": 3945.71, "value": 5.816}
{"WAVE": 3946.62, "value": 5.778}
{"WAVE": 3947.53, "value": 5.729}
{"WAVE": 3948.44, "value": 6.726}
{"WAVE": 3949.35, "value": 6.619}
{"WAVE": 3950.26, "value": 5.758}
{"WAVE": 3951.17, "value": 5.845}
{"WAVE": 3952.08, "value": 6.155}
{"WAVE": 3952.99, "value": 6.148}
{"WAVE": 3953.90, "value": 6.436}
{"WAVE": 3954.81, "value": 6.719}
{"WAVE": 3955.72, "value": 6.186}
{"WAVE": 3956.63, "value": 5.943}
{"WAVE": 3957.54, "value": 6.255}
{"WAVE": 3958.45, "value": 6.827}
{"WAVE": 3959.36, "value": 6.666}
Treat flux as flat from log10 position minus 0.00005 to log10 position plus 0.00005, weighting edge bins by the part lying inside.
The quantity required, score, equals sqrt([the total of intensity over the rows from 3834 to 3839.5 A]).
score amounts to 6.7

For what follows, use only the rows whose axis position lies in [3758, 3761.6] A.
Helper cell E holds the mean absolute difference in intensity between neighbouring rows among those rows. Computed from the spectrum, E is 0.37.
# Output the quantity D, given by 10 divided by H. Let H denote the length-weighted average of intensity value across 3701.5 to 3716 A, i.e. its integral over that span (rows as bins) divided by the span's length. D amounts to 1.42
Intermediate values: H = 7.0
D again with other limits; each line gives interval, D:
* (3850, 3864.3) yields 1.56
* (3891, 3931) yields 1.64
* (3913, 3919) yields 1.74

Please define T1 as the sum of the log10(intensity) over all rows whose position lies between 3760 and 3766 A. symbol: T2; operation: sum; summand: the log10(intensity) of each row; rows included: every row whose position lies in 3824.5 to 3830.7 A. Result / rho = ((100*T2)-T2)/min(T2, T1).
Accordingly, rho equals 99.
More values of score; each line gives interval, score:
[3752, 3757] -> 6.2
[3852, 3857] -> 6.1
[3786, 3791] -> 6.4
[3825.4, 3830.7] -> 6.4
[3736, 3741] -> 7.2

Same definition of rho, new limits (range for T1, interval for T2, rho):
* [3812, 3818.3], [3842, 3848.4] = 102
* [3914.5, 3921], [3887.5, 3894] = 108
